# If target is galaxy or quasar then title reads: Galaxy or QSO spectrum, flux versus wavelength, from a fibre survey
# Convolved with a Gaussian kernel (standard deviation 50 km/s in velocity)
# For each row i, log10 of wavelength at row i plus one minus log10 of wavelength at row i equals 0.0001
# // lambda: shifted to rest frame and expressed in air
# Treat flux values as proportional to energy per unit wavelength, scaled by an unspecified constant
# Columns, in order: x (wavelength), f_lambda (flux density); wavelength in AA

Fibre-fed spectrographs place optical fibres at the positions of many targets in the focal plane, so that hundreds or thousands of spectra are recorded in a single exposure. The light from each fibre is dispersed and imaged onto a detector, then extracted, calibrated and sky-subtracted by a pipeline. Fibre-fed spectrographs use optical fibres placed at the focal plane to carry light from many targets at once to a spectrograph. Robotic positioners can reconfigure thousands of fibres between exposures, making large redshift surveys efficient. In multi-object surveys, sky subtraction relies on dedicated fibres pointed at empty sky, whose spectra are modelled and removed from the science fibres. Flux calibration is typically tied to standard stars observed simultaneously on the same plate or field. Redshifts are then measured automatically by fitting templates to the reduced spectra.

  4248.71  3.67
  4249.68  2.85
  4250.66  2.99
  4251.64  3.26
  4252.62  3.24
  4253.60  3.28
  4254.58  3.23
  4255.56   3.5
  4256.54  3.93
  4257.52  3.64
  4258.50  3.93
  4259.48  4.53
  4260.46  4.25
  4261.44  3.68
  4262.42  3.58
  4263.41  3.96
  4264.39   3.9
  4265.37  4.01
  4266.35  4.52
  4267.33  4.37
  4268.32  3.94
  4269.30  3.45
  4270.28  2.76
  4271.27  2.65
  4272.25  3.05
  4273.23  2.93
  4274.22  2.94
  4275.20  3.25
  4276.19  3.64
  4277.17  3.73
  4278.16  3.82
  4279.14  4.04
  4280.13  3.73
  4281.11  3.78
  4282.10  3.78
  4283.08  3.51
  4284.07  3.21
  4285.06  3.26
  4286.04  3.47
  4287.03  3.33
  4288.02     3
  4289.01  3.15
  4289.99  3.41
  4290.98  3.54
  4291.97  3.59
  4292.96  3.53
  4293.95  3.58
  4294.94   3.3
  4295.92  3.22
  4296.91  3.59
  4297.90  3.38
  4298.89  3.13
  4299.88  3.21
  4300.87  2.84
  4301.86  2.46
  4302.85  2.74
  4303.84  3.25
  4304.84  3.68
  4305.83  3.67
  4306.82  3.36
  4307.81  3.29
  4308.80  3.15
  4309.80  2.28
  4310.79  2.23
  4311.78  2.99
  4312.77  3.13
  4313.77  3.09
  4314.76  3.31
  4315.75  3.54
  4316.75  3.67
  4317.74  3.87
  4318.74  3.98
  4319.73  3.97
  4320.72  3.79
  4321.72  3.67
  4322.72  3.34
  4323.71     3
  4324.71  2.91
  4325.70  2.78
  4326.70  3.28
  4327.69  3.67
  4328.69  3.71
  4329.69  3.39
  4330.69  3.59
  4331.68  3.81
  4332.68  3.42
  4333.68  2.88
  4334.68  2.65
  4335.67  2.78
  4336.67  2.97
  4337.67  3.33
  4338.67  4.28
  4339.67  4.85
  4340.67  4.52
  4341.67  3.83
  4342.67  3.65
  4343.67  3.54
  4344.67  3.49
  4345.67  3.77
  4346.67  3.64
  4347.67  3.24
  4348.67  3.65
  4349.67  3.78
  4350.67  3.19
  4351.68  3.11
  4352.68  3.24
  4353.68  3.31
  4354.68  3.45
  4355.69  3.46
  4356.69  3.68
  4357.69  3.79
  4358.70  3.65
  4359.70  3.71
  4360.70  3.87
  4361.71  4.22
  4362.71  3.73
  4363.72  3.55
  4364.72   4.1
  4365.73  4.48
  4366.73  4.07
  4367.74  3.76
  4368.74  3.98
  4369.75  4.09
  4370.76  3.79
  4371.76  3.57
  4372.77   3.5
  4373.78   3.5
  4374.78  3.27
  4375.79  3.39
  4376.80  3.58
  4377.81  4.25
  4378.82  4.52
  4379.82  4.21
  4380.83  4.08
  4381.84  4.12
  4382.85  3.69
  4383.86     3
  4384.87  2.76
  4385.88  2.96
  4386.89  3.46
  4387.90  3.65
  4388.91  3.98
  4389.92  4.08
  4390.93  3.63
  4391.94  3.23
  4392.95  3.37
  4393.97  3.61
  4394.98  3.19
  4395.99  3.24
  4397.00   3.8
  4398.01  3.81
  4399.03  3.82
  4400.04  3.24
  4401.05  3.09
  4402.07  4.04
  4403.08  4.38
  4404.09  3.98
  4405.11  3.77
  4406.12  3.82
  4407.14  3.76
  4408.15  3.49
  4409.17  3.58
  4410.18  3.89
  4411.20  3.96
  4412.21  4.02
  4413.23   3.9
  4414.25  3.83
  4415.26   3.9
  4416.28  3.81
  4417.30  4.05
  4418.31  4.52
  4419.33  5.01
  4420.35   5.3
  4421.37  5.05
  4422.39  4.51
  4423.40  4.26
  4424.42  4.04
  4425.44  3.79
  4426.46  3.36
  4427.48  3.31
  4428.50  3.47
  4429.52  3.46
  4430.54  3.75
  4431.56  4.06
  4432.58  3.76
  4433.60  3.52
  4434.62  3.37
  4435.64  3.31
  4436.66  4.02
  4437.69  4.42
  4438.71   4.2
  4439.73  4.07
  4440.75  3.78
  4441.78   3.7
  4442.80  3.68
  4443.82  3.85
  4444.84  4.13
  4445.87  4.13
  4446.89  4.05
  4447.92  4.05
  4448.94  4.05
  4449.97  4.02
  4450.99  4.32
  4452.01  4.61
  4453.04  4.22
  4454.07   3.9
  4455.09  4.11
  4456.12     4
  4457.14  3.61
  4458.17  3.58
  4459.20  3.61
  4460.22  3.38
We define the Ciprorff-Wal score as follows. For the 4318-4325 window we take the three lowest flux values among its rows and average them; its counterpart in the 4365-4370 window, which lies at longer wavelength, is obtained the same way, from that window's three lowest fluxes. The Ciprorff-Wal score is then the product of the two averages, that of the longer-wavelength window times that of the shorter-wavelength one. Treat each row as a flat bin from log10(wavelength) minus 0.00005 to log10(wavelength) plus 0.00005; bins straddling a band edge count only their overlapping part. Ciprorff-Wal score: 12.1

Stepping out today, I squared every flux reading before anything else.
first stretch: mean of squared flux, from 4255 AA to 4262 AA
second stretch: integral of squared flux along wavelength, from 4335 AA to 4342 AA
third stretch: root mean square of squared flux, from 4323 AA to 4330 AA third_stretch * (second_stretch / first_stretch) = 73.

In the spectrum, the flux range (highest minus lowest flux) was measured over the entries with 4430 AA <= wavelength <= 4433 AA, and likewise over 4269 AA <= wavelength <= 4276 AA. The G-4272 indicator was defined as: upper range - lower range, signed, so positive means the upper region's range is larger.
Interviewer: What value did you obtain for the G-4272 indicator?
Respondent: -0.5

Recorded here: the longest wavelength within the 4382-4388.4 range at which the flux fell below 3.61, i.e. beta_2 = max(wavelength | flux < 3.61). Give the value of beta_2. 4386.89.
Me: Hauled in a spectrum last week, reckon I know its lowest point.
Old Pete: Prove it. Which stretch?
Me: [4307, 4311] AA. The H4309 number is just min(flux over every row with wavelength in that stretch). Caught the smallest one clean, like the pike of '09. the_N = 2.23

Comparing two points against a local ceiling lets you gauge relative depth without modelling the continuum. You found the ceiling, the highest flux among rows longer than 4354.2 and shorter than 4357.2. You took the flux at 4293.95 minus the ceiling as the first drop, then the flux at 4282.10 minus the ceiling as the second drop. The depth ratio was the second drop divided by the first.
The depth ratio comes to -1.0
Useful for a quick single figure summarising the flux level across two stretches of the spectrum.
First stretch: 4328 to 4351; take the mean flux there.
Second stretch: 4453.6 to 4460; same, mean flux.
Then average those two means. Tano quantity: 3.68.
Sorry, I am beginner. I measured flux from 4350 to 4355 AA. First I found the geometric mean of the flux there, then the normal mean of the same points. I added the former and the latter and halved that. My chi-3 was 3.26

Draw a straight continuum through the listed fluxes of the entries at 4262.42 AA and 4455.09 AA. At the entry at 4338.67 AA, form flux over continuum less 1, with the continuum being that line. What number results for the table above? 0.13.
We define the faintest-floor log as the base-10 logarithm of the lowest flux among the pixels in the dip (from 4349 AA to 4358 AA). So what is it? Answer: 0.49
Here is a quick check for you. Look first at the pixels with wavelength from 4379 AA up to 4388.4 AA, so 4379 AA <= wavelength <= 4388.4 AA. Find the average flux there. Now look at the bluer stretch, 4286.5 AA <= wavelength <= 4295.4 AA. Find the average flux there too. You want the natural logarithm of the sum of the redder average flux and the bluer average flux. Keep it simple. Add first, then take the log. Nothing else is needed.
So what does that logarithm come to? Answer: 1.94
